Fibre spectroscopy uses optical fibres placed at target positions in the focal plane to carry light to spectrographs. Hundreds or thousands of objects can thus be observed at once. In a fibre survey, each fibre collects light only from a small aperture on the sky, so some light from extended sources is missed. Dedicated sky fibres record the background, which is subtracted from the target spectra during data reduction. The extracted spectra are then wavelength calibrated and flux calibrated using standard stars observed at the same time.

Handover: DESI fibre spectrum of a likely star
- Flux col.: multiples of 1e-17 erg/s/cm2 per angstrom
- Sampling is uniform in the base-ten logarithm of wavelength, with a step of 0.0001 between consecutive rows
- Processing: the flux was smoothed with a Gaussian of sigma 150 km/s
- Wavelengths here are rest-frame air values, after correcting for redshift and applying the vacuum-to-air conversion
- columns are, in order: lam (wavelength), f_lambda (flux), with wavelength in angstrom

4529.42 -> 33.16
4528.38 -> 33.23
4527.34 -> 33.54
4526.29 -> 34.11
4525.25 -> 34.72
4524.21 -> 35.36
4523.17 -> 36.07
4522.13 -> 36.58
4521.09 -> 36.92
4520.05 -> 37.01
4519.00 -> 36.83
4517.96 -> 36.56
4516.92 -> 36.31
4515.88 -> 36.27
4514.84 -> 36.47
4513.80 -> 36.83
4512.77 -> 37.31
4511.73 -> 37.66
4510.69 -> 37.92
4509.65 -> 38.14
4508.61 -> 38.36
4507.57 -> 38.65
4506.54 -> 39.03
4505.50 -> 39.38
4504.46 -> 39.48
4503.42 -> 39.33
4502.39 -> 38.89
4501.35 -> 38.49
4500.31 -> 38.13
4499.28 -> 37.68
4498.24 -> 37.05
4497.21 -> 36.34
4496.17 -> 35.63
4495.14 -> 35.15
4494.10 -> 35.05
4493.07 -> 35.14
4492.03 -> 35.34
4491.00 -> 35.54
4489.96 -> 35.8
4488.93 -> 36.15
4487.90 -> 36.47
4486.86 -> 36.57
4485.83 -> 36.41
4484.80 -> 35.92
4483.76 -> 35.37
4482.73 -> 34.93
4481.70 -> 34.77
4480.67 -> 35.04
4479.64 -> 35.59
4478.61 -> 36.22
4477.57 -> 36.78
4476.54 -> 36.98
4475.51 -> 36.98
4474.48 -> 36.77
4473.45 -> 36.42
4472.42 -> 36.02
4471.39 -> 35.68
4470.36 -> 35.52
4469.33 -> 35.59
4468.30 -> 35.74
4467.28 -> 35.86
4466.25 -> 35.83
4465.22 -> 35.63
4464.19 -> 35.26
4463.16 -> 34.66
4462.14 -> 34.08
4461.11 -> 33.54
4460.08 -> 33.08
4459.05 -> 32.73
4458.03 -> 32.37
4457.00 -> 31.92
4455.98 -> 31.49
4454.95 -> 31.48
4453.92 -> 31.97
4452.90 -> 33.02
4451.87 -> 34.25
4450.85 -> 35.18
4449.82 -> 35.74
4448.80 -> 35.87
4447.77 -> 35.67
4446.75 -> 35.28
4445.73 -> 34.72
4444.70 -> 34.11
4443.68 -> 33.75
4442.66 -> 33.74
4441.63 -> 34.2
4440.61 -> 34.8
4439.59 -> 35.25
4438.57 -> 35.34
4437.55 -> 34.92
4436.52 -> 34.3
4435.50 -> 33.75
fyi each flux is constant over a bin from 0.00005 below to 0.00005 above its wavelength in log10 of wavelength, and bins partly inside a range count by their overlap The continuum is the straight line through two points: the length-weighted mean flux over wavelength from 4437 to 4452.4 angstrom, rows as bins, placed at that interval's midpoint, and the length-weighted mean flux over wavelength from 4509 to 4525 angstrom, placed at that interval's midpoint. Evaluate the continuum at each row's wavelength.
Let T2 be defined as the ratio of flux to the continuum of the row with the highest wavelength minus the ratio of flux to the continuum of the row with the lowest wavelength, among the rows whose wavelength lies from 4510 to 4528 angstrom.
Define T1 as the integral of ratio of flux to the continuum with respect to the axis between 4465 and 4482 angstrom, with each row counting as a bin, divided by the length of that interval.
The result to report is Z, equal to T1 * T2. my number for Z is -0.13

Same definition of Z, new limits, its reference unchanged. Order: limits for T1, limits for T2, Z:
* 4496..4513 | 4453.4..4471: 0.09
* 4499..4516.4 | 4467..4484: -0.03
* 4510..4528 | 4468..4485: -0.01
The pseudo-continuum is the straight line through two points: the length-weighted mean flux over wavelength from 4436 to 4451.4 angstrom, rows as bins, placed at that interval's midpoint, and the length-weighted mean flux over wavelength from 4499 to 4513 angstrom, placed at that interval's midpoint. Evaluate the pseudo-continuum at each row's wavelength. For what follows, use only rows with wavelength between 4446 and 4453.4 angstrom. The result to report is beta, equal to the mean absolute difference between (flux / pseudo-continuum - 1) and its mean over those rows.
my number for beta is 0.0245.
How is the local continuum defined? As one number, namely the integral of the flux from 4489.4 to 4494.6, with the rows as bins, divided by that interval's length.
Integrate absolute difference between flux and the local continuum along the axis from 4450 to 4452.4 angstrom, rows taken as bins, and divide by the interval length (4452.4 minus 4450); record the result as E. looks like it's 0.6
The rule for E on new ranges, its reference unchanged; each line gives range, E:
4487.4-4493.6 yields 0.4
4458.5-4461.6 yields 2.3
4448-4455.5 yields 1.7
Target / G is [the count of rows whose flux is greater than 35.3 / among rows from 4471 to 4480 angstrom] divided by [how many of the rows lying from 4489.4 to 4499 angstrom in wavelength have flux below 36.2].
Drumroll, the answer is 1.3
